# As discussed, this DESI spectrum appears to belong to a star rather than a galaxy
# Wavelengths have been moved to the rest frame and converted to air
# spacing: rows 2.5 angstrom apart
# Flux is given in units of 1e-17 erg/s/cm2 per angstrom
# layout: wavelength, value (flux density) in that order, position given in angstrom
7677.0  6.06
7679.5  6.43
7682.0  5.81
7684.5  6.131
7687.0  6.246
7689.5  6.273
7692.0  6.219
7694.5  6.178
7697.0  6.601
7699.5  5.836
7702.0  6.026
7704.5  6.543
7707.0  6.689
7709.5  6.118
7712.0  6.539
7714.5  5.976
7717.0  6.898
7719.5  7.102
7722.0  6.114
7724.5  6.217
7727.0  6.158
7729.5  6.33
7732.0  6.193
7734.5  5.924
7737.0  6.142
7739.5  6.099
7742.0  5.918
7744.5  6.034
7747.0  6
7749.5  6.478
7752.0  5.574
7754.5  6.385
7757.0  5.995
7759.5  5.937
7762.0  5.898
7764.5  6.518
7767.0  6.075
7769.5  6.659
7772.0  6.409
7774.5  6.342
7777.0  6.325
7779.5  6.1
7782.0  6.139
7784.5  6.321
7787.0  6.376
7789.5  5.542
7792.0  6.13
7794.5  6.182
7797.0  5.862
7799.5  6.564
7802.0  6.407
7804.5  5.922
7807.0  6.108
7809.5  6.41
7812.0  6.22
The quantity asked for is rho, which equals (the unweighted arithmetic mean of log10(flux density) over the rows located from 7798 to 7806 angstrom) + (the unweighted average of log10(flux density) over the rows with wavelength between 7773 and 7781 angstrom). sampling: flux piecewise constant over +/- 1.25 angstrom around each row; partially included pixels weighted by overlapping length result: 1.59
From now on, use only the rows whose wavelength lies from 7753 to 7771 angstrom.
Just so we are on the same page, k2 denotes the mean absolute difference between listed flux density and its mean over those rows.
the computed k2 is 0.27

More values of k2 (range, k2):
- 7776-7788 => 0.11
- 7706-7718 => 0.32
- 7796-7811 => 0.25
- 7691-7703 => 0.19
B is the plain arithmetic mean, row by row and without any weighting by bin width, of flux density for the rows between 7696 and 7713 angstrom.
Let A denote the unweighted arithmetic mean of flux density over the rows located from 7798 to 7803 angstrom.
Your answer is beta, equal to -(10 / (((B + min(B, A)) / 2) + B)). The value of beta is -0.789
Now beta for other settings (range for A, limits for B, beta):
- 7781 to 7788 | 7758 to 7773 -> -0.800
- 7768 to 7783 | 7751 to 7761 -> -0.837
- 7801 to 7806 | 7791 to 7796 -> -0.812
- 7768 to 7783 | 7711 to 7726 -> -0.777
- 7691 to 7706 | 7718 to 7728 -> -0.787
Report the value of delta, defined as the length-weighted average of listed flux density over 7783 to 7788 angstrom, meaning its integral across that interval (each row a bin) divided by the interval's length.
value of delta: 6.34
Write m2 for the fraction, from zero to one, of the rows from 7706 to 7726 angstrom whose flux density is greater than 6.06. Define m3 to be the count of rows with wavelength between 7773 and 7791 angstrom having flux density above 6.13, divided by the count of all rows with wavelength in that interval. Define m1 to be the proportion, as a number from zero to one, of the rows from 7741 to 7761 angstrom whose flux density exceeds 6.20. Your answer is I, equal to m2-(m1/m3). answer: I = 0.5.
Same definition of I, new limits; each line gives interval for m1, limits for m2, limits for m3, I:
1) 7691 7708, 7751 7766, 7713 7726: -0.6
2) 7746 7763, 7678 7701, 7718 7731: 0.4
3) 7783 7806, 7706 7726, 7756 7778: 0.1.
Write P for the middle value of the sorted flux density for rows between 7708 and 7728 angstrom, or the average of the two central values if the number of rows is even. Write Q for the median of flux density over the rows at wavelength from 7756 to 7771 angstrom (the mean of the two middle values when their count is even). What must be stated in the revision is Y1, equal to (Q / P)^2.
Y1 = 0.95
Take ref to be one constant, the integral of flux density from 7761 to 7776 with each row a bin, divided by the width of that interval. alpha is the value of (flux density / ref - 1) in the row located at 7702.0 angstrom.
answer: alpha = -0.047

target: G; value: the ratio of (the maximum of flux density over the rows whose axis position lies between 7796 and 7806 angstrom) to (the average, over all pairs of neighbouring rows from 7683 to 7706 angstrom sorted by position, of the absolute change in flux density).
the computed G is 25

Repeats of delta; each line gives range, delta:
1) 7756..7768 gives 6.09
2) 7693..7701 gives 6.20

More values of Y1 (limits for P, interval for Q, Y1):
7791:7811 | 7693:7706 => 1.01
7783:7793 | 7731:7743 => 0.96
